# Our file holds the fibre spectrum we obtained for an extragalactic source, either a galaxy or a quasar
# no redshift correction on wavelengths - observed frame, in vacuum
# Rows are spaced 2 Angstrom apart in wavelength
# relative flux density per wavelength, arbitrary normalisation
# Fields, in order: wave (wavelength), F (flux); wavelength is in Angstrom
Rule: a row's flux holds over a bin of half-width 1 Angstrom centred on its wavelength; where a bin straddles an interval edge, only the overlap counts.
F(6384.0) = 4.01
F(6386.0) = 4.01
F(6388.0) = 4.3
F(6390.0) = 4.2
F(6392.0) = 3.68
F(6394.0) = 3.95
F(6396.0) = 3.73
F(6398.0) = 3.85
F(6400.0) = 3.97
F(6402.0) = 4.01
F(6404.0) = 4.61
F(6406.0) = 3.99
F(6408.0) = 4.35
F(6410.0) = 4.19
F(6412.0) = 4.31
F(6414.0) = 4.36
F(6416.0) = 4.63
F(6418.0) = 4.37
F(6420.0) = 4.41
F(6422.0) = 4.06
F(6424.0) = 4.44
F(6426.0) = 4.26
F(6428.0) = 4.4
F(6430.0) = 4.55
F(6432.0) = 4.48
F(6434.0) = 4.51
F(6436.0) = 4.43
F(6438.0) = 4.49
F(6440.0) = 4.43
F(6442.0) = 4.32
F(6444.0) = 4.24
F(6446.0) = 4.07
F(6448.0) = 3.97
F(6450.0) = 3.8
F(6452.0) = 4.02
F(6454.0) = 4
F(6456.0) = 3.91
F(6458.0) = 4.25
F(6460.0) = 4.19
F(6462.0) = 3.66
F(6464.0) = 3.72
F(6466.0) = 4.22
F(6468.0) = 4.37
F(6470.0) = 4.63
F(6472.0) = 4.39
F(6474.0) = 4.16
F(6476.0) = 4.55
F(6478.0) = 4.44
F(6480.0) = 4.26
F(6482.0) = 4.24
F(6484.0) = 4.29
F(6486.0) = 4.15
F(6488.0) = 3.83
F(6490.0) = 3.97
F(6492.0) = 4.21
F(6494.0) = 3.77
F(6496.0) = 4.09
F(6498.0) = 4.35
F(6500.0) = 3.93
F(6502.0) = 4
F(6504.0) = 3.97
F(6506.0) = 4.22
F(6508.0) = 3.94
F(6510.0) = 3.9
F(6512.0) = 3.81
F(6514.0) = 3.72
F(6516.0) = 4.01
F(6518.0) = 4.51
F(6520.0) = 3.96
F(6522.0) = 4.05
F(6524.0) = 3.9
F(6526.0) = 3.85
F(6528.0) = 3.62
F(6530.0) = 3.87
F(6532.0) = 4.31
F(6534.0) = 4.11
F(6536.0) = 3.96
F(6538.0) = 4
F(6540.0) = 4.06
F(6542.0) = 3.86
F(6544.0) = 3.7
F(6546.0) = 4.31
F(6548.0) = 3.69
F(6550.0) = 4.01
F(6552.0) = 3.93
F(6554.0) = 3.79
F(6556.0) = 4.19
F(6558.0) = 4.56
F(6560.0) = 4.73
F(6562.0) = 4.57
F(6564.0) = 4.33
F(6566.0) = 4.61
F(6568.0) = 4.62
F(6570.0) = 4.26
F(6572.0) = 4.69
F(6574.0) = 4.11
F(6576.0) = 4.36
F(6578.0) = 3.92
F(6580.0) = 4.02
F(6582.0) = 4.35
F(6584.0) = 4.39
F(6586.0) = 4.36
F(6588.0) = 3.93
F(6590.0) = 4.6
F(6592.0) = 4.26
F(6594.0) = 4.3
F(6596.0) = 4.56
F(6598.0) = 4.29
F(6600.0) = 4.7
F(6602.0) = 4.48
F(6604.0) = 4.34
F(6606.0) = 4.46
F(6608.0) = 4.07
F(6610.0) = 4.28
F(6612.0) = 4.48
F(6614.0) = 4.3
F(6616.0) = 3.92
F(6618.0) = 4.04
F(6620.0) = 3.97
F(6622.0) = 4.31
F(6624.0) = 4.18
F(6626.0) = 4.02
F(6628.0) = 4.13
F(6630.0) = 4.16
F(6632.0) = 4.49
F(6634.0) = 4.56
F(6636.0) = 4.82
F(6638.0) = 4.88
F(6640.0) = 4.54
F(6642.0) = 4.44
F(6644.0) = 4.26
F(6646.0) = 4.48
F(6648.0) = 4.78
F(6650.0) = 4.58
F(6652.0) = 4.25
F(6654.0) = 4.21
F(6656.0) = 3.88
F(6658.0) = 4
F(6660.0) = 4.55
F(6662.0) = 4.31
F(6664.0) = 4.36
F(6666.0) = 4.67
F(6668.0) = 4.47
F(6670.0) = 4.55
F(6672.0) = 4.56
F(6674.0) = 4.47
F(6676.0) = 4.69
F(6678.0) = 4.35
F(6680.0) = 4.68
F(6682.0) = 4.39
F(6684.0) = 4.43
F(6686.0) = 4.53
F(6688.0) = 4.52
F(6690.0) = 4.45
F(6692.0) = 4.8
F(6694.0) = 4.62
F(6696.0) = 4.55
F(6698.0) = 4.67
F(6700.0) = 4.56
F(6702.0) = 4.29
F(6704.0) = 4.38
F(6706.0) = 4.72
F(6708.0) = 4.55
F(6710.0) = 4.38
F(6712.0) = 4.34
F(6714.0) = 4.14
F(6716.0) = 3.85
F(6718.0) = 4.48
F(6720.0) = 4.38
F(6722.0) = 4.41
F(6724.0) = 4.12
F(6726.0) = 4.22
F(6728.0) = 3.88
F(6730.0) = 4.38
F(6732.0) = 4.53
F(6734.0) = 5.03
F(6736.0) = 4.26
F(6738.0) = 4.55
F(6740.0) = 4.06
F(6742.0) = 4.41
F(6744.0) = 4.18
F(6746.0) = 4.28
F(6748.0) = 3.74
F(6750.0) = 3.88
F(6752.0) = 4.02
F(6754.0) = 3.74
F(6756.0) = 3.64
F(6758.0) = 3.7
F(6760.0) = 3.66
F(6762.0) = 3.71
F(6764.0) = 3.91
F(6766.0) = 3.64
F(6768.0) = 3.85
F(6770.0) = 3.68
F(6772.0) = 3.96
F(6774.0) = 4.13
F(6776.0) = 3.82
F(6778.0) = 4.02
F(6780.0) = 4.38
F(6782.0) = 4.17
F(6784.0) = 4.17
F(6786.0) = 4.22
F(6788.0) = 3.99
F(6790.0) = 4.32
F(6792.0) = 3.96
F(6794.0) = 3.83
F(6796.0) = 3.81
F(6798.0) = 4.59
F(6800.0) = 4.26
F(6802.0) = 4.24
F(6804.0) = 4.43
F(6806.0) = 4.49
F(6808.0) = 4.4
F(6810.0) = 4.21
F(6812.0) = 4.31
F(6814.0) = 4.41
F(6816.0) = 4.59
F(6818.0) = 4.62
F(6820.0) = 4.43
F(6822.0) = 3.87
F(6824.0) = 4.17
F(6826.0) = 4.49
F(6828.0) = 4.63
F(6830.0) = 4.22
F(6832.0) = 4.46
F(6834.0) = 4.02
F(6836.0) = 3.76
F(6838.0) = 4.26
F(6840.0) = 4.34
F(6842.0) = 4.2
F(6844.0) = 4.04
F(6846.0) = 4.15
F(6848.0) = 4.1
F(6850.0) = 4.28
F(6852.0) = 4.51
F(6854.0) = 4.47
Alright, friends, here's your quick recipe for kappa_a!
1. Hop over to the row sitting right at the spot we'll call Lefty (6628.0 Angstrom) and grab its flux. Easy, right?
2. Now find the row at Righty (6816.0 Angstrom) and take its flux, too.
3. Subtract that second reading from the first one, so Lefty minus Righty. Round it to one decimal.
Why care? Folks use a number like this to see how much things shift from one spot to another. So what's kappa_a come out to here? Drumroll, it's -0.5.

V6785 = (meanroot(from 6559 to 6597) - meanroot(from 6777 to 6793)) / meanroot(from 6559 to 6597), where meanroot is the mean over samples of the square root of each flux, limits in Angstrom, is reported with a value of 0.02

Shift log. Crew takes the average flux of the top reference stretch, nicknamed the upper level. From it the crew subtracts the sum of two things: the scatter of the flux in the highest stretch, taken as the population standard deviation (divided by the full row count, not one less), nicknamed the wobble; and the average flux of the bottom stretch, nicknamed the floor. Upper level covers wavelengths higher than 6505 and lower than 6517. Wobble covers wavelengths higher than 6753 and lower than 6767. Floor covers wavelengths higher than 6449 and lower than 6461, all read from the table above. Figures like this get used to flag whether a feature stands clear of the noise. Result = -0.2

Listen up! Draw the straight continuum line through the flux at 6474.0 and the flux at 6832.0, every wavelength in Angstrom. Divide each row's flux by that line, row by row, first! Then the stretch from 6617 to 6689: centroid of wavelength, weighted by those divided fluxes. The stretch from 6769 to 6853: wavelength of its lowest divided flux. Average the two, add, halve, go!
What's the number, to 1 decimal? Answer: 6711.7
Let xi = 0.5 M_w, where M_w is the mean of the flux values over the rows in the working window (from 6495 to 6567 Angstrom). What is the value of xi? 2.03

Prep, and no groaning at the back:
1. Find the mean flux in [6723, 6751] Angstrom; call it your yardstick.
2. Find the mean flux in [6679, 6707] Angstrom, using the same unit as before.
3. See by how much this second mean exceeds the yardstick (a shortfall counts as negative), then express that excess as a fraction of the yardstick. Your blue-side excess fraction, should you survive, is 0.07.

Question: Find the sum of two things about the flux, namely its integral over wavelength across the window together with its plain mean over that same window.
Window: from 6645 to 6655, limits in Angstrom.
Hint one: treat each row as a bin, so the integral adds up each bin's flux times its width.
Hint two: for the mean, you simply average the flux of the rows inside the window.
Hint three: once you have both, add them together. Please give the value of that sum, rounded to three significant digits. 49.1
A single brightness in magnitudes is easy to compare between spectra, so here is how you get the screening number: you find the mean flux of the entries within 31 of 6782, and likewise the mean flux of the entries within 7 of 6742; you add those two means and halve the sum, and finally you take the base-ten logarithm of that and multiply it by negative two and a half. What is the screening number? -1.54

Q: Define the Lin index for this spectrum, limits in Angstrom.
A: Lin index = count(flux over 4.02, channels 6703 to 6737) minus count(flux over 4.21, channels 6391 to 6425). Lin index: 7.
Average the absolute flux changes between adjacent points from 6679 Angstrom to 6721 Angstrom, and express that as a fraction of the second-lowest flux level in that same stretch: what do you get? 0.044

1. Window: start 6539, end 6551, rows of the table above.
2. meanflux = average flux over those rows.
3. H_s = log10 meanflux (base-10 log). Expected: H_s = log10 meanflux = 0.595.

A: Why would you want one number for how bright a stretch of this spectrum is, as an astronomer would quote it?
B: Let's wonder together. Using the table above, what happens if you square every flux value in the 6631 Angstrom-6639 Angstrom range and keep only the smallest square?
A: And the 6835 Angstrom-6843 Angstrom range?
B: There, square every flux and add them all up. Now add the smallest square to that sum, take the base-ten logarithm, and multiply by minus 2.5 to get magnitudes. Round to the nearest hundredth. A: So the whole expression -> -4.87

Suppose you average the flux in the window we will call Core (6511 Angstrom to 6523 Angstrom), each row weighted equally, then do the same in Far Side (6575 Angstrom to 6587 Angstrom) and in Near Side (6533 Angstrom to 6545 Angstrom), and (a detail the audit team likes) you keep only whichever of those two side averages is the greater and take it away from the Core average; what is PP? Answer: -0.22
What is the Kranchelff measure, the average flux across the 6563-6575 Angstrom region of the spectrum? 4.44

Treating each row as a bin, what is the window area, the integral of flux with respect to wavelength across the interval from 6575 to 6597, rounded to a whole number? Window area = 94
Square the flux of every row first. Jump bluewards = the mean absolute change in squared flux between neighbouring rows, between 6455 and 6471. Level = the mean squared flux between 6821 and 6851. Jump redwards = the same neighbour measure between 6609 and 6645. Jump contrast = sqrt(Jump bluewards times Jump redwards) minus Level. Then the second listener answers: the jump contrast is -15.8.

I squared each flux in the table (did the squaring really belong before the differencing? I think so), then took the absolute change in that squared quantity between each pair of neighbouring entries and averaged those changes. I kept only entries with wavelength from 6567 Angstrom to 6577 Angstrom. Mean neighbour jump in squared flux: 3.6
